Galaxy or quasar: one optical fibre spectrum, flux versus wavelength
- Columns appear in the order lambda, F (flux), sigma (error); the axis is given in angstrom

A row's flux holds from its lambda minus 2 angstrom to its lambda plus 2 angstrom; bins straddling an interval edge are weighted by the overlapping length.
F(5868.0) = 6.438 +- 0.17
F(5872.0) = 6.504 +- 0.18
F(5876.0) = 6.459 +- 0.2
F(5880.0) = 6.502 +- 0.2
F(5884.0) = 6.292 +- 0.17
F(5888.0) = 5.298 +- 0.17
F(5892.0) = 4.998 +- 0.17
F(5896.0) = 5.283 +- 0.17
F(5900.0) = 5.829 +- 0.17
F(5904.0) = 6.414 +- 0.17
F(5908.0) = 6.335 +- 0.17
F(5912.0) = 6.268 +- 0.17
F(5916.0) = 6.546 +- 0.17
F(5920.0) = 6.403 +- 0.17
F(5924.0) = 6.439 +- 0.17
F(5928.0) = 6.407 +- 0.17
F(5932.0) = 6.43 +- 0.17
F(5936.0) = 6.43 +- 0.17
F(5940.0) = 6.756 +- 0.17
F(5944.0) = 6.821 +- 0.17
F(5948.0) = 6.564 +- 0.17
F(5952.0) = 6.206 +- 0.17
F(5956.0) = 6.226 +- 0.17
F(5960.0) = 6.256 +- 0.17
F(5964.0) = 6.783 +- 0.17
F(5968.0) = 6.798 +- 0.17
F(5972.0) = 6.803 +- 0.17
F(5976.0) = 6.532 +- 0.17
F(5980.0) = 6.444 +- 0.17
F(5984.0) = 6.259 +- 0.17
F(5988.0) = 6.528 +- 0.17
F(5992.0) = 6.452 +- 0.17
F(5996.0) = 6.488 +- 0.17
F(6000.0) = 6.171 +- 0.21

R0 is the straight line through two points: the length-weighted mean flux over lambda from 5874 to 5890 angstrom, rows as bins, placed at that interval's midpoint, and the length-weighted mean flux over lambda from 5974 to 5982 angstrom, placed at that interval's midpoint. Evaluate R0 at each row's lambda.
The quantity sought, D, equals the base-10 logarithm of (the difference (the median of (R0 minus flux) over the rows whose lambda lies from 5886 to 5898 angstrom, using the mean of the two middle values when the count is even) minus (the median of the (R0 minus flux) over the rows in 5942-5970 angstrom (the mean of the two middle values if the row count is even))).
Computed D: 0.04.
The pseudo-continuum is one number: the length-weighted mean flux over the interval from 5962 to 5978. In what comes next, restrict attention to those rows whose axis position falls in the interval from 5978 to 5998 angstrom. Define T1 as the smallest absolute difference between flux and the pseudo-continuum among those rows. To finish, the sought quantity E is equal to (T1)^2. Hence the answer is 0.04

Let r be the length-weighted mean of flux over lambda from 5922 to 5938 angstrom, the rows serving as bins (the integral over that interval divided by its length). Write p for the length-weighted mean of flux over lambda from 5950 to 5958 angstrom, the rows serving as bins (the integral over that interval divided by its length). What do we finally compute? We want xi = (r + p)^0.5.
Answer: 3.56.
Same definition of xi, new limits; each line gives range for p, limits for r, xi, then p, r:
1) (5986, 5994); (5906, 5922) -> 3.59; 6.49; 6.39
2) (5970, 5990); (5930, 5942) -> 3.61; 6.51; 6.54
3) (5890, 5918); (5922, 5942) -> 3.53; 5.95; 6.49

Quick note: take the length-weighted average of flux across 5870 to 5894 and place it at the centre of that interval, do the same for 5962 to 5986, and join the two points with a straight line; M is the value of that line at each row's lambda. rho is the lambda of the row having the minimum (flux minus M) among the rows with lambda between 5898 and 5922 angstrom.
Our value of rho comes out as 5900.0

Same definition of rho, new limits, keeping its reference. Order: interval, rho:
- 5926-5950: 5936.0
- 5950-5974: 5956.0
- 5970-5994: 5984.0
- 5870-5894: 5892.0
